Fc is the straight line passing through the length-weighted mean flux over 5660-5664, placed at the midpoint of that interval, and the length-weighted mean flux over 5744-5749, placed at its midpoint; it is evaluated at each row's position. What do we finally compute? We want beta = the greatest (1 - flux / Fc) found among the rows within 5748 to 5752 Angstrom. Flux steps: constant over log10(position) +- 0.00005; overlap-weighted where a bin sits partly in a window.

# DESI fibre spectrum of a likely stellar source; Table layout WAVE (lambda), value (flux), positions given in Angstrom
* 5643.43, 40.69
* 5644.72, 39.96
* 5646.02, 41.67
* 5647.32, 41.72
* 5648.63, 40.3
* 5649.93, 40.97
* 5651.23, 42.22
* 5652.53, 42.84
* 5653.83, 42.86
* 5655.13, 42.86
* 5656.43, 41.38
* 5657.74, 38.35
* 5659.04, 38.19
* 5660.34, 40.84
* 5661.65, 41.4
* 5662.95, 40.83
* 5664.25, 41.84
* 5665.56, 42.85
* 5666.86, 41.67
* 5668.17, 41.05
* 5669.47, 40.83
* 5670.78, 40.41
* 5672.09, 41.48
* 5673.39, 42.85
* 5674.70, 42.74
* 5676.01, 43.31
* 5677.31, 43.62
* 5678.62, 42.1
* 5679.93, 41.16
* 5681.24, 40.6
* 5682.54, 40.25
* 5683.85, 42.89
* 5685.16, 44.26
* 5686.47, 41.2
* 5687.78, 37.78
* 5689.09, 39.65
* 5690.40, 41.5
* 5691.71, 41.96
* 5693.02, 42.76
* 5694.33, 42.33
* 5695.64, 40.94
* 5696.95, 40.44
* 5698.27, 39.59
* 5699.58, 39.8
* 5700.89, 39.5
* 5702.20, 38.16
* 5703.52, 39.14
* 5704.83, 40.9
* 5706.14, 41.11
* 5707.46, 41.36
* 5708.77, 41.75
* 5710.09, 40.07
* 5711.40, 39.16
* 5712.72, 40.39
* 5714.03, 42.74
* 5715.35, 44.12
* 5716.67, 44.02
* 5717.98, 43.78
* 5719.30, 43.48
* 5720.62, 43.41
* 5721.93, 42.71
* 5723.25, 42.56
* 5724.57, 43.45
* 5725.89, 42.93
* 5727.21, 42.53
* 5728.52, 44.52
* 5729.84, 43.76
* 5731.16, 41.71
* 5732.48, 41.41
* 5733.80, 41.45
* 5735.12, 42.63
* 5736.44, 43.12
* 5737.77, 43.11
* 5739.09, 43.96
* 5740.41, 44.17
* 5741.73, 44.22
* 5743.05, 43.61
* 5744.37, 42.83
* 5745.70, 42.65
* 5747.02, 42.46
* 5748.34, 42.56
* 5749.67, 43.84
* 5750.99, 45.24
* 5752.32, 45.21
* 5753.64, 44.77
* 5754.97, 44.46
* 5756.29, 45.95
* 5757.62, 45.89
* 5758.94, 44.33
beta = 0.002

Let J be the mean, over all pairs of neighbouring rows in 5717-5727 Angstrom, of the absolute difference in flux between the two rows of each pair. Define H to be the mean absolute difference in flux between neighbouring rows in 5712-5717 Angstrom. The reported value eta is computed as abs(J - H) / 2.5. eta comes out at 0.34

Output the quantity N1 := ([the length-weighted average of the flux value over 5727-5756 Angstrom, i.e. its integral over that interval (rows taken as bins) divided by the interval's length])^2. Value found 1886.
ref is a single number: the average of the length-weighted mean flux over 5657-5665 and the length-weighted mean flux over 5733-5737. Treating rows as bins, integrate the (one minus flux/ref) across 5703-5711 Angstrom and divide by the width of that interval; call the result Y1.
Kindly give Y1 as 0.01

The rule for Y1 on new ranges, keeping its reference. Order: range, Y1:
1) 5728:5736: -0.03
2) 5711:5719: -0.03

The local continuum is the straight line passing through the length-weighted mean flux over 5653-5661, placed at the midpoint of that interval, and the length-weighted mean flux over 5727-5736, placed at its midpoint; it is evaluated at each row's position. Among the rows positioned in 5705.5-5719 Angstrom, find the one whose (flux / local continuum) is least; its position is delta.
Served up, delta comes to 5711.40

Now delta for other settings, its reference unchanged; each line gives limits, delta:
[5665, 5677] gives 5670.78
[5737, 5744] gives 5737.77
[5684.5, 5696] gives 5687.78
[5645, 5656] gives 5648.63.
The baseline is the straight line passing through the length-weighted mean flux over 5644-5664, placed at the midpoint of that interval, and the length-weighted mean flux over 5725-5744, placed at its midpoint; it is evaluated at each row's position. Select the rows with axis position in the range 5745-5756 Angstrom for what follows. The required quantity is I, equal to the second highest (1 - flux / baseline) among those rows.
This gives 0.020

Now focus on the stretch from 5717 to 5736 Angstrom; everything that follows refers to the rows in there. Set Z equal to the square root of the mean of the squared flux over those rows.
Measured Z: 42.9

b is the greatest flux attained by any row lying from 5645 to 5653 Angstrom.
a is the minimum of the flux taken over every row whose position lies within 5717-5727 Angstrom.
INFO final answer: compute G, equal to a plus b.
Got 85.4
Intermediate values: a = 42.56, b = 42.84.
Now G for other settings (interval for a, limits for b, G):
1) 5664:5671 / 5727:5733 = 84.9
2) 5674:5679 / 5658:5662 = 83.5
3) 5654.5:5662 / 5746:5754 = 83.4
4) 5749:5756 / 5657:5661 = 84.7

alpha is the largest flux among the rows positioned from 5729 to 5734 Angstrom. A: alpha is 43.76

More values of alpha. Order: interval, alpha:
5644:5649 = 41.72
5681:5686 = 44.26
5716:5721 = 44.02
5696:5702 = 40.44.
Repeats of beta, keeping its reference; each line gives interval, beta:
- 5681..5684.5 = 0.030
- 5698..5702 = 0.055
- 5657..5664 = 0.070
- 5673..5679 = -0.016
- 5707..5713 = 0.068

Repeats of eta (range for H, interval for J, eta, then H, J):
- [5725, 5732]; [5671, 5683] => 0.23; 1.3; 0.72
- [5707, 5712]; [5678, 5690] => 0.31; 1.0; 1.78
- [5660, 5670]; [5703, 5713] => 0.07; 0.7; 0.92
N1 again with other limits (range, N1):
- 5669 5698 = 1727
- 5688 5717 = 1672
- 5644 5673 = 1700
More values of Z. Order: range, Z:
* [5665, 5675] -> 41.7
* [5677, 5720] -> 41.3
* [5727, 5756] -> 43.4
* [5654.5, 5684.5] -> 41.5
